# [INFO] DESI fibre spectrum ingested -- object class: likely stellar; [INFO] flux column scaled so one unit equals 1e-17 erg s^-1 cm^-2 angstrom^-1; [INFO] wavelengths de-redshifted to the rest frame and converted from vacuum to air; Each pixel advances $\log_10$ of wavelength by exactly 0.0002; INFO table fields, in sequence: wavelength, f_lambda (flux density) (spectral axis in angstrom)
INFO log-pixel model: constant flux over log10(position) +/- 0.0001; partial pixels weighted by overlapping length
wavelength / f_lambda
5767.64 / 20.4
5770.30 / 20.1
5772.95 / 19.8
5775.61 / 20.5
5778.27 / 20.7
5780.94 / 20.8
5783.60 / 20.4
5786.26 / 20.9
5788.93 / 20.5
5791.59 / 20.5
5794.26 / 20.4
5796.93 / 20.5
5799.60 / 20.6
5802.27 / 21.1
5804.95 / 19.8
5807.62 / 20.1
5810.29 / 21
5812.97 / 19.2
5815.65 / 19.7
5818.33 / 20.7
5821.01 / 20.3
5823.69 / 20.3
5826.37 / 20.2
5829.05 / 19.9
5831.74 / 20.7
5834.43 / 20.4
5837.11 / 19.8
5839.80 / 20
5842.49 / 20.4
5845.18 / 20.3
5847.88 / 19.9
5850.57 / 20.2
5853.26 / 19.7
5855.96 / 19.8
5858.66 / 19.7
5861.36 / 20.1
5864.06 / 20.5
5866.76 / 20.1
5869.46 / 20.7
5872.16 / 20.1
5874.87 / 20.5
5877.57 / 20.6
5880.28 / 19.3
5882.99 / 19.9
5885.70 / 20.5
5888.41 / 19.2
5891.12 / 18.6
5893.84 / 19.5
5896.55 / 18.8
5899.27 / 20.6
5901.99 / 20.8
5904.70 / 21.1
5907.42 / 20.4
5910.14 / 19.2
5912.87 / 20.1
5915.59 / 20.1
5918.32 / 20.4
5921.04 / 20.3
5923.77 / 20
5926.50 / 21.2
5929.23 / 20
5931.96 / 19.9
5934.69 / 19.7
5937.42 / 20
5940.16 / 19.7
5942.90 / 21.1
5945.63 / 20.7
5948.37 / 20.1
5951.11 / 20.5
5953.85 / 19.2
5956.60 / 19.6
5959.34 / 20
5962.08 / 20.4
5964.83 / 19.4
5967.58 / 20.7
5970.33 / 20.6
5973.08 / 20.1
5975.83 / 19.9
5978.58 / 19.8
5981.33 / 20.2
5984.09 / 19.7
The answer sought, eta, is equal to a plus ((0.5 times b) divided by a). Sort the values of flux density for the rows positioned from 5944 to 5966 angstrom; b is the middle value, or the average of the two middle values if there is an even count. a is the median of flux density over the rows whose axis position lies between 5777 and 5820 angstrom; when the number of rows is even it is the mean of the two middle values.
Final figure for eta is 21.0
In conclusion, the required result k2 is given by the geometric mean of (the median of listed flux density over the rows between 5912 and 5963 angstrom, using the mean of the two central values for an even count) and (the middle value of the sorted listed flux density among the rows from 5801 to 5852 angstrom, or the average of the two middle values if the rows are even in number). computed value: 20.1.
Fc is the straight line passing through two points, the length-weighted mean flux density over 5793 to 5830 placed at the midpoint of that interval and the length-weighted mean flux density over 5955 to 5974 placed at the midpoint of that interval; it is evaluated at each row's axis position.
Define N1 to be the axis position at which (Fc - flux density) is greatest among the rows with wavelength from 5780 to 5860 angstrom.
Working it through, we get 5812.97 angstrom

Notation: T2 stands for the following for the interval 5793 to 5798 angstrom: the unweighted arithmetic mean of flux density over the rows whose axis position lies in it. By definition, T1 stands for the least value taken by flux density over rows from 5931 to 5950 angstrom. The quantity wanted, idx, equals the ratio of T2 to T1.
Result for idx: 1.038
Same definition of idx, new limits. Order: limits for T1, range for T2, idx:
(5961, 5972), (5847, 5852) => 1.034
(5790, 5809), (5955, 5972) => 1.016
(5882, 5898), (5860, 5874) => 1.091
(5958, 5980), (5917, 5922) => 1.049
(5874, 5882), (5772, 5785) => 1.059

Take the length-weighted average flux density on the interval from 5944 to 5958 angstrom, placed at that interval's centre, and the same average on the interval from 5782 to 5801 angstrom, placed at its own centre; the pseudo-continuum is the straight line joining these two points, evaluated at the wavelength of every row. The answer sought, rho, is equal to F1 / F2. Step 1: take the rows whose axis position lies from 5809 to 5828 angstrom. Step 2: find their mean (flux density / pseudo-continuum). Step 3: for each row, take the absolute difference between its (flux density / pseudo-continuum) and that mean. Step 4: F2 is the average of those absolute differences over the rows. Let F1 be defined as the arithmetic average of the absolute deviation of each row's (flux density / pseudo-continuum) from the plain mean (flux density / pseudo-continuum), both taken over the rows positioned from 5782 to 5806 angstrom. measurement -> 0.53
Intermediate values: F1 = 0.011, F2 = 0.0213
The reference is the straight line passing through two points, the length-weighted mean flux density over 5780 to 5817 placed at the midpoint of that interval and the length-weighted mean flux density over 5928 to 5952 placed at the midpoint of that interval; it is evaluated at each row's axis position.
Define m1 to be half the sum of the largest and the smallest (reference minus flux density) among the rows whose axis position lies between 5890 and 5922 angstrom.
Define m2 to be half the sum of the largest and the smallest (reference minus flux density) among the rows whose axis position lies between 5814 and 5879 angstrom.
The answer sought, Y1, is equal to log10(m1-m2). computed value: -0.6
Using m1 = 0.40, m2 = 0.13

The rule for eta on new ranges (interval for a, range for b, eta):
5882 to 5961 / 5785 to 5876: 20.5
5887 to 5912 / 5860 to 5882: 20.0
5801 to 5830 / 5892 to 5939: 20.7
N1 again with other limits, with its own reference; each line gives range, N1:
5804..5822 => 5812.97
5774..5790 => 5783.60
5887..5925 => 5891.12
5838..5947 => 5891.12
